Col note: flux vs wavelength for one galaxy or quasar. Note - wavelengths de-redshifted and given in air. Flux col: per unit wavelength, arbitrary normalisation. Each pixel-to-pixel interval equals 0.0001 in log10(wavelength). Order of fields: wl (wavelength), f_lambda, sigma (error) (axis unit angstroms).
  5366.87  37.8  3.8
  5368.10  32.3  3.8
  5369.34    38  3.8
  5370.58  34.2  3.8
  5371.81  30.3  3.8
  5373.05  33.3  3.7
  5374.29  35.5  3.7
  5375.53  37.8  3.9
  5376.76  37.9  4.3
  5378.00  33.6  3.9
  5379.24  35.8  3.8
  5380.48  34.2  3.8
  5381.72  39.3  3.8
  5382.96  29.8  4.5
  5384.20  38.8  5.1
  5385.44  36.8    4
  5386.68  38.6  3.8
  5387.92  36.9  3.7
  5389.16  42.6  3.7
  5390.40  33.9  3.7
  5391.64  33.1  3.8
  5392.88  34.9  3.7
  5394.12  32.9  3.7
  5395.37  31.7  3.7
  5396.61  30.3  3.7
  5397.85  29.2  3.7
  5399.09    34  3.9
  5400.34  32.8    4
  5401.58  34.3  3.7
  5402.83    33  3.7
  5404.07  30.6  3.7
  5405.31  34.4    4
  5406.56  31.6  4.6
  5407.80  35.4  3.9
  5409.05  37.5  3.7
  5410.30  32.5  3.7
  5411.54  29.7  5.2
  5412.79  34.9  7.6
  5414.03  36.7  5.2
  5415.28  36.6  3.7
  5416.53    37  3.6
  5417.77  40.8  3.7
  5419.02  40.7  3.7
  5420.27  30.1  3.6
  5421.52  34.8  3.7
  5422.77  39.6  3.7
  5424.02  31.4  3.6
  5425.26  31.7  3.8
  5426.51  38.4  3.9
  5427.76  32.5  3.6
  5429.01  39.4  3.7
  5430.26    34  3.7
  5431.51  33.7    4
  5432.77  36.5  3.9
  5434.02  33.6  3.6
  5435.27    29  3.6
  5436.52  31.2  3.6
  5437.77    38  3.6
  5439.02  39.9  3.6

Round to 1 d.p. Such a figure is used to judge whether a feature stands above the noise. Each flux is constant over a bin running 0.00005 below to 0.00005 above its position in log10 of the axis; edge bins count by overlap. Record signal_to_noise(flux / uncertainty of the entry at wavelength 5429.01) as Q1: 10.6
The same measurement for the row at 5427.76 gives 9.0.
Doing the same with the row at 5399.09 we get 8.7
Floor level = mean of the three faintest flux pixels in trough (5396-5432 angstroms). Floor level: 29.7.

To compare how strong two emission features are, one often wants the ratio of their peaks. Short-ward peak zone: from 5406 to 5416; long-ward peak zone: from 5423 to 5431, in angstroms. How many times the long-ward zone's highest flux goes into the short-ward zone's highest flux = 0.95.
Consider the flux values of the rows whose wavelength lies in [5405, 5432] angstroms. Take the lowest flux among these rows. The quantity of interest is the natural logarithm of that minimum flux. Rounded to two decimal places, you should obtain 3.39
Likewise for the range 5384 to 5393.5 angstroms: 3.50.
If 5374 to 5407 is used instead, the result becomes 3.37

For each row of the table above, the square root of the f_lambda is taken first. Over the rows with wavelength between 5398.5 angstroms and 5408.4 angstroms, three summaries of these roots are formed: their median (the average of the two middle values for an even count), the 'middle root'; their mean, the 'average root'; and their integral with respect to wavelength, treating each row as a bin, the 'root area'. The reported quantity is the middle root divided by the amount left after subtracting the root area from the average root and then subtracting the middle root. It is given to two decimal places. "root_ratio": -0.10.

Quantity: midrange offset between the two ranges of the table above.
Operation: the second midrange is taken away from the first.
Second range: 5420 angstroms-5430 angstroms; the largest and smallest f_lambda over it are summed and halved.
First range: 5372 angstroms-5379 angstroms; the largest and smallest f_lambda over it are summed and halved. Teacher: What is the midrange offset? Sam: 1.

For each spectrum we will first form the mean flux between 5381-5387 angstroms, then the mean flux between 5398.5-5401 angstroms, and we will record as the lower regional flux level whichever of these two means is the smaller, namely 33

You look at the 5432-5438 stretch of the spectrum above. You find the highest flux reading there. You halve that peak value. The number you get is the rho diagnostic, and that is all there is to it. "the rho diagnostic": 19.0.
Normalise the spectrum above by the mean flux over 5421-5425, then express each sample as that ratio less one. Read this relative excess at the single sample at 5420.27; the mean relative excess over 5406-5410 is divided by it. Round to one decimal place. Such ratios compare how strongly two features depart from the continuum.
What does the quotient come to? 0.1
